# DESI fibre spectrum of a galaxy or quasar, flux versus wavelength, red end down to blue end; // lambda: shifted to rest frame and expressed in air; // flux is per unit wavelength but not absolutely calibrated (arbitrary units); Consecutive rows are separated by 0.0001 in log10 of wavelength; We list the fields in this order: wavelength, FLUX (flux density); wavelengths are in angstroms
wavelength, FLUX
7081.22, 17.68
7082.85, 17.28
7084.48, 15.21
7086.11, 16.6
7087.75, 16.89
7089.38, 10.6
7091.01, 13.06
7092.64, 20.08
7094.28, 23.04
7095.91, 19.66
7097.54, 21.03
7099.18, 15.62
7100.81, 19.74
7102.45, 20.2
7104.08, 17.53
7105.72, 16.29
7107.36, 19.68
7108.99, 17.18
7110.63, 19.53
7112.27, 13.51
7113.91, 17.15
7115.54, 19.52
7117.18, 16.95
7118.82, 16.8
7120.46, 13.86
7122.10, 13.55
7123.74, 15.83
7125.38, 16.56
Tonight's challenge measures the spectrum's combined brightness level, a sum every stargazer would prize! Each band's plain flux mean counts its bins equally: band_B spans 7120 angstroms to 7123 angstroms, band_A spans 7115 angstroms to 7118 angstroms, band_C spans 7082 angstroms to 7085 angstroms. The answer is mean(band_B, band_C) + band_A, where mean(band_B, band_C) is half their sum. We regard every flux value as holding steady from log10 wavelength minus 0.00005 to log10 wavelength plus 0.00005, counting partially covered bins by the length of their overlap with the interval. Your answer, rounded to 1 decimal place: 33.2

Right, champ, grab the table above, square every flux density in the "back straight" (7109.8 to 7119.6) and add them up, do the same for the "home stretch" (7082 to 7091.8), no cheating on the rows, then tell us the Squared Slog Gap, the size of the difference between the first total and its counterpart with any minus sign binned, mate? 435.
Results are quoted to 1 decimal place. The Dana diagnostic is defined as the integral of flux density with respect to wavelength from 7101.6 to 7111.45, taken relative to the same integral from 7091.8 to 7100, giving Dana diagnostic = 1.1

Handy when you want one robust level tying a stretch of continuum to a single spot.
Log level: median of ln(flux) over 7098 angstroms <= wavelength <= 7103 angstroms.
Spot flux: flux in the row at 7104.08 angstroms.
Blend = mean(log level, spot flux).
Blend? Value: 10.3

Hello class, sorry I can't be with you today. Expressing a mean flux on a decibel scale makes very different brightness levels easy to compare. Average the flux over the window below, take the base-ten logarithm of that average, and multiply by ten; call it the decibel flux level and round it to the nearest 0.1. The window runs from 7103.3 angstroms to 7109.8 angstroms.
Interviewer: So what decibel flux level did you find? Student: 12.5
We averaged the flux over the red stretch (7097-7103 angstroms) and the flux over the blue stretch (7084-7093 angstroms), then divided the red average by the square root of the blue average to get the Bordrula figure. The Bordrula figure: 4.9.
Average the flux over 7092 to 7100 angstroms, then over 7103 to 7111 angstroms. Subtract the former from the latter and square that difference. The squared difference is 3.4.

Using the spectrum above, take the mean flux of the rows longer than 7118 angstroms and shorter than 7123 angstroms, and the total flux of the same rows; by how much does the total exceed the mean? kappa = 29.5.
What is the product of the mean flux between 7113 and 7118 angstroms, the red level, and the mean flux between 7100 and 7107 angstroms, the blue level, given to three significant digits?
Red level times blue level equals 330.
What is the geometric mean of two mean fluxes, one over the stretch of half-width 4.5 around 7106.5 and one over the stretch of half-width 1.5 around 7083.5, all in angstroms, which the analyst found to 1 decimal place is 17.3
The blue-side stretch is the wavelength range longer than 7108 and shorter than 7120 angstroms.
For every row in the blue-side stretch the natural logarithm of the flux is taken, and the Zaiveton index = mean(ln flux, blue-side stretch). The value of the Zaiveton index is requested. 2.84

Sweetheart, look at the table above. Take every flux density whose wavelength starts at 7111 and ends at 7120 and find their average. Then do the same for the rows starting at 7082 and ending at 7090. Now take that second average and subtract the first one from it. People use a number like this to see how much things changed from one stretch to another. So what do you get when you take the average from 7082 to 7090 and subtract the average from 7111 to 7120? -1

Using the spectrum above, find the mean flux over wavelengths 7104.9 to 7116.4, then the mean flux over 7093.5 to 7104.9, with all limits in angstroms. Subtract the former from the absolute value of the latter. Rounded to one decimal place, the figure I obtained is 2.0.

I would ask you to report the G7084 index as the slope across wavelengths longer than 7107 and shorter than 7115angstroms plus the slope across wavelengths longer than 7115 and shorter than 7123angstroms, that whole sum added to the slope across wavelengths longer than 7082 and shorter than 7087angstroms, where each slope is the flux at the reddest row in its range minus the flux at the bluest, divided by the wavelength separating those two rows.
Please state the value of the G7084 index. -1.5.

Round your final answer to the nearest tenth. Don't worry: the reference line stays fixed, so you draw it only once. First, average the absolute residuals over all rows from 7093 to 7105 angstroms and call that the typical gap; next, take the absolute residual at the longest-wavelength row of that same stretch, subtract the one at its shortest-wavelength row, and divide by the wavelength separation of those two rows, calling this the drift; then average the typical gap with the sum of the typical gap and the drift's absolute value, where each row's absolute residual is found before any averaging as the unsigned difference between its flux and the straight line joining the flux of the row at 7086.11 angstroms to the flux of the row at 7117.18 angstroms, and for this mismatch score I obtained 3.4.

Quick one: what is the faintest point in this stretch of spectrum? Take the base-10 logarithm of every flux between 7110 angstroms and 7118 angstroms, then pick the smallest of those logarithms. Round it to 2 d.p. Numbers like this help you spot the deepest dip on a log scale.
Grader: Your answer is 1.13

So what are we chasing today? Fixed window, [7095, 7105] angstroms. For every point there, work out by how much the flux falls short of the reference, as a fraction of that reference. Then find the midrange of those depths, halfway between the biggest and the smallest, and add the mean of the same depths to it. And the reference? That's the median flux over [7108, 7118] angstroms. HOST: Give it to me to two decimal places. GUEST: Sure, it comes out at -0.17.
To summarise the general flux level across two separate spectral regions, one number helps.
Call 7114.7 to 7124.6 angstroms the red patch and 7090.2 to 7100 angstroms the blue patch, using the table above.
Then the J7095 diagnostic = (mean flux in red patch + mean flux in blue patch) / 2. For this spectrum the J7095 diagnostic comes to 17.4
